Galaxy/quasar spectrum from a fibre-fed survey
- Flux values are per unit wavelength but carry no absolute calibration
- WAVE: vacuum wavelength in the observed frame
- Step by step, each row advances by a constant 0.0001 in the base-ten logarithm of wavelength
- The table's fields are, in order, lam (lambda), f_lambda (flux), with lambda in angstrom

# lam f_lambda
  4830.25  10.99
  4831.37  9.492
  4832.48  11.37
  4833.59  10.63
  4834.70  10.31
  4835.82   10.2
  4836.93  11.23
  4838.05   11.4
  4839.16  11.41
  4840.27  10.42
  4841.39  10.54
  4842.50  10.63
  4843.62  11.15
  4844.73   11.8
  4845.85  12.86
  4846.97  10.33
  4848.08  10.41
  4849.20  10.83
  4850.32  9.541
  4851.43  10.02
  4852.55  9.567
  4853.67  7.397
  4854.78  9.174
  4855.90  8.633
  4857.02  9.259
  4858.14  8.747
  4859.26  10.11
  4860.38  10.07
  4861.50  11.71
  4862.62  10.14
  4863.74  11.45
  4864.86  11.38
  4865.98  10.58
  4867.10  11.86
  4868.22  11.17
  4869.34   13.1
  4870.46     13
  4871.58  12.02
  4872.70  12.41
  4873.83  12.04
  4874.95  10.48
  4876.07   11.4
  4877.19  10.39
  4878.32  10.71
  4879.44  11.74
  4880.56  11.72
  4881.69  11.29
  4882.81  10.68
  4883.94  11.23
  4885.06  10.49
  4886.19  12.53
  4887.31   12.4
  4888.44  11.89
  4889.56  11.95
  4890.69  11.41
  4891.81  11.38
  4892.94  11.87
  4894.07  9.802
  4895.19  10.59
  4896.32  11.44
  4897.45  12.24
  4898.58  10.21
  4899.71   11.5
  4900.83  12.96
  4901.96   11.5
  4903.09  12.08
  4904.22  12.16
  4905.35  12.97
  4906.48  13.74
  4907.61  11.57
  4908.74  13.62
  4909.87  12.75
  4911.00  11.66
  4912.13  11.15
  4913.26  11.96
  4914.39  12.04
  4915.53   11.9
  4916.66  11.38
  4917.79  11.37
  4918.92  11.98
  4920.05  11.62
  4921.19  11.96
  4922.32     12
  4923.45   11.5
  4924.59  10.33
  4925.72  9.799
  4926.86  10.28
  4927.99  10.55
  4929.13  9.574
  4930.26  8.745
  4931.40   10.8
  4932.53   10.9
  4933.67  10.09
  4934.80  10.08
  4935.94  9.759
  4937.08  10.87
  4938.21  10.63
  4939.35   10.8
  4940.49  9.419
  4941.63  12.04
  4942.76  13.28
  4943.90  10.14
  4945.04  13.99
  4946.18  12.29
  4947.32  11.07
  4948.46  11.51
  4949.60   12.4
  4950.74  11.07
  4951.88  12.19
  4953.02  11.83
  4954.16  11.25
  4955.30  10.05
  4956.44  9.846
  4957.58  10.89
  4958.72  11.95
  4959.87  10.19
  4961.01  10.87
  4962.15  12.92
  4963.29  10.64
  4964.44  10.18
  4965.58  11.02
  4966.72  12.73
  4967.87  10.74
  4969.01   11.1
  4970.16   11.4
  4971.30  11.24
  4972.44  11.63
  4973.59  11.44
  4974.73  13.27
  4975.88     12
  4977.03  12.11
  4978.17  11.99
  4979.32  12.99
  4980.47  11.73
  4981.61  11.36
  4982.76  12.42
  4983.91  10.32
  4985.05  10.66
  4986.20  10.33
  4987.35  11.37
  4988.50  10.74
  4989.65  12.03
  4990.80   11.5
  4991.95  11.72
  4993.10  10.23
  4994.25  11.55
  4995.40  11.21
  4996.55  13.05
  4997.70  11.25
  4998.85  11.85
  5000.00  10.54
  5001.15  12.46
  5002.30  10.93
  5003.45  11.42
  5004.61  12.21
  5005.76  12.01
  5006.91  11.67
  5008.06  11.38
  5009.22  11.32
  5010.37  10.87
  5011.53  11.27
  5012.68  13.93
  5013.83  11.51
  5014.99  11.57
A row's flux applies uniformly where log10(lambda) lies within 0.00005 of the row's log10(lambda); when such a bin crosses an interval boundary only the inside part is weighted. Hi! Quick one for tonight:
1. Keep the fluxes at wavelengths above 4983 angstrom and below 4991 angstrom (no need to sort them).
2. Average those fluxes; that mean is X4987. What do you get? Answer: 11.0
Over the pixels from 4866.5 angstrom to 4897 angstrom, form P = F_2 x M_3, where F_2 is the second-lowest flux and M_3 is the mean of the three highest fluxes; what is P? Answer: 134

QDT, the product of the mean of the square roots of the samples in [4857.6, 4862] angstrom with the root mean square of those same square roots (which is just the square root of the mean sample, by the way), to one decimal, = 10.1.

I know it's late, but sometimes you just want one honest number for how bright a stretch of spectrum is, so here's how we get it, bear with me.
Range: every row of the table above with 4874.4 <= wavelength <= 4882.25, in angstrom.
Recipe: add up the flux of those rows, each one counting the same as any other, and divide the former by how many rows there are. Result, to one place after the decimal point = 11.1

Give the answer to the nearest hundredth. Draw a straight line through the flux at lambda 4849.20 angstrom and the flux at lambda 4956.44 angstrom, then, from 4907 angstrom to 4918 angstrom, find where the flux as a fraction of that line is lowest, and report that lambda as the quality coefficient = 4912.13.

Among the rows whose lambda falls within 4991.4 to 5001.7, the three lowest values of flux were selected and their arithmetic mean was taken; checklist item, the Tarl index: 10.7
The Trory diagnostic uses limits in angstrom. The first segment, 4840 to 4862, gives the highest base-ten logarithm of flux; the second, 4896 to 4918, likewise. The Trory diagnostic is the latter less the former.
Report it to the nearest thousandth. 0.029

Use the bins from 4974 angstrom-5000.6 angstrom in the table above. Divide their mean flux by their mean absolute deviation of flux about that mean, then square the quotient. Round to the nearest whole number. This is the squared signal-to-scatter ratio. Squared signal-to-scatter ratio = 288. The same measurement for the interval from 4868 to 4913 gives 259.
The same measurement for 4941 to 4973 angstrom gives 197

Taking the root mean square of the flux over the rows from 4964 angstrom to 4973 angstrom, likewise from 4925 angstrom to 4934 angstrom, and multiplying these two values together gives 114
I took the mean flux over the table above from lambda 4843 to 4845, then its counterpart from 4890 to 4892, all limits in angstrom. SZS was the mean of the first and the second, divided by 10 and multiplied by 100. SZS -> 114.3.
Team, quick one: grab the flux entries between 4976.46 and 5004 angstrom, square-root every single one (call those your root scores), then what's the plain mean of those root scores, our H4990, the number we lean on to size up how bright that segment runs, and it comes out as 3.39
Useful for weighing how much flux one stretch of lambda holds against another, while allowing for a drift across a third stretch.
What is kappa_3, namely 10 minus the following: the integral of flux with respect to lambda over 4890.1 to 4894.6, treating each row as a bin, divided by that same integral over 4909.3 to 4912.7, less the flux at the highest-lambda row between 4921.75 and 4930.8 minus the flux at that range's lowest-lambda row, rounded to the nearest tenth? 5.5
